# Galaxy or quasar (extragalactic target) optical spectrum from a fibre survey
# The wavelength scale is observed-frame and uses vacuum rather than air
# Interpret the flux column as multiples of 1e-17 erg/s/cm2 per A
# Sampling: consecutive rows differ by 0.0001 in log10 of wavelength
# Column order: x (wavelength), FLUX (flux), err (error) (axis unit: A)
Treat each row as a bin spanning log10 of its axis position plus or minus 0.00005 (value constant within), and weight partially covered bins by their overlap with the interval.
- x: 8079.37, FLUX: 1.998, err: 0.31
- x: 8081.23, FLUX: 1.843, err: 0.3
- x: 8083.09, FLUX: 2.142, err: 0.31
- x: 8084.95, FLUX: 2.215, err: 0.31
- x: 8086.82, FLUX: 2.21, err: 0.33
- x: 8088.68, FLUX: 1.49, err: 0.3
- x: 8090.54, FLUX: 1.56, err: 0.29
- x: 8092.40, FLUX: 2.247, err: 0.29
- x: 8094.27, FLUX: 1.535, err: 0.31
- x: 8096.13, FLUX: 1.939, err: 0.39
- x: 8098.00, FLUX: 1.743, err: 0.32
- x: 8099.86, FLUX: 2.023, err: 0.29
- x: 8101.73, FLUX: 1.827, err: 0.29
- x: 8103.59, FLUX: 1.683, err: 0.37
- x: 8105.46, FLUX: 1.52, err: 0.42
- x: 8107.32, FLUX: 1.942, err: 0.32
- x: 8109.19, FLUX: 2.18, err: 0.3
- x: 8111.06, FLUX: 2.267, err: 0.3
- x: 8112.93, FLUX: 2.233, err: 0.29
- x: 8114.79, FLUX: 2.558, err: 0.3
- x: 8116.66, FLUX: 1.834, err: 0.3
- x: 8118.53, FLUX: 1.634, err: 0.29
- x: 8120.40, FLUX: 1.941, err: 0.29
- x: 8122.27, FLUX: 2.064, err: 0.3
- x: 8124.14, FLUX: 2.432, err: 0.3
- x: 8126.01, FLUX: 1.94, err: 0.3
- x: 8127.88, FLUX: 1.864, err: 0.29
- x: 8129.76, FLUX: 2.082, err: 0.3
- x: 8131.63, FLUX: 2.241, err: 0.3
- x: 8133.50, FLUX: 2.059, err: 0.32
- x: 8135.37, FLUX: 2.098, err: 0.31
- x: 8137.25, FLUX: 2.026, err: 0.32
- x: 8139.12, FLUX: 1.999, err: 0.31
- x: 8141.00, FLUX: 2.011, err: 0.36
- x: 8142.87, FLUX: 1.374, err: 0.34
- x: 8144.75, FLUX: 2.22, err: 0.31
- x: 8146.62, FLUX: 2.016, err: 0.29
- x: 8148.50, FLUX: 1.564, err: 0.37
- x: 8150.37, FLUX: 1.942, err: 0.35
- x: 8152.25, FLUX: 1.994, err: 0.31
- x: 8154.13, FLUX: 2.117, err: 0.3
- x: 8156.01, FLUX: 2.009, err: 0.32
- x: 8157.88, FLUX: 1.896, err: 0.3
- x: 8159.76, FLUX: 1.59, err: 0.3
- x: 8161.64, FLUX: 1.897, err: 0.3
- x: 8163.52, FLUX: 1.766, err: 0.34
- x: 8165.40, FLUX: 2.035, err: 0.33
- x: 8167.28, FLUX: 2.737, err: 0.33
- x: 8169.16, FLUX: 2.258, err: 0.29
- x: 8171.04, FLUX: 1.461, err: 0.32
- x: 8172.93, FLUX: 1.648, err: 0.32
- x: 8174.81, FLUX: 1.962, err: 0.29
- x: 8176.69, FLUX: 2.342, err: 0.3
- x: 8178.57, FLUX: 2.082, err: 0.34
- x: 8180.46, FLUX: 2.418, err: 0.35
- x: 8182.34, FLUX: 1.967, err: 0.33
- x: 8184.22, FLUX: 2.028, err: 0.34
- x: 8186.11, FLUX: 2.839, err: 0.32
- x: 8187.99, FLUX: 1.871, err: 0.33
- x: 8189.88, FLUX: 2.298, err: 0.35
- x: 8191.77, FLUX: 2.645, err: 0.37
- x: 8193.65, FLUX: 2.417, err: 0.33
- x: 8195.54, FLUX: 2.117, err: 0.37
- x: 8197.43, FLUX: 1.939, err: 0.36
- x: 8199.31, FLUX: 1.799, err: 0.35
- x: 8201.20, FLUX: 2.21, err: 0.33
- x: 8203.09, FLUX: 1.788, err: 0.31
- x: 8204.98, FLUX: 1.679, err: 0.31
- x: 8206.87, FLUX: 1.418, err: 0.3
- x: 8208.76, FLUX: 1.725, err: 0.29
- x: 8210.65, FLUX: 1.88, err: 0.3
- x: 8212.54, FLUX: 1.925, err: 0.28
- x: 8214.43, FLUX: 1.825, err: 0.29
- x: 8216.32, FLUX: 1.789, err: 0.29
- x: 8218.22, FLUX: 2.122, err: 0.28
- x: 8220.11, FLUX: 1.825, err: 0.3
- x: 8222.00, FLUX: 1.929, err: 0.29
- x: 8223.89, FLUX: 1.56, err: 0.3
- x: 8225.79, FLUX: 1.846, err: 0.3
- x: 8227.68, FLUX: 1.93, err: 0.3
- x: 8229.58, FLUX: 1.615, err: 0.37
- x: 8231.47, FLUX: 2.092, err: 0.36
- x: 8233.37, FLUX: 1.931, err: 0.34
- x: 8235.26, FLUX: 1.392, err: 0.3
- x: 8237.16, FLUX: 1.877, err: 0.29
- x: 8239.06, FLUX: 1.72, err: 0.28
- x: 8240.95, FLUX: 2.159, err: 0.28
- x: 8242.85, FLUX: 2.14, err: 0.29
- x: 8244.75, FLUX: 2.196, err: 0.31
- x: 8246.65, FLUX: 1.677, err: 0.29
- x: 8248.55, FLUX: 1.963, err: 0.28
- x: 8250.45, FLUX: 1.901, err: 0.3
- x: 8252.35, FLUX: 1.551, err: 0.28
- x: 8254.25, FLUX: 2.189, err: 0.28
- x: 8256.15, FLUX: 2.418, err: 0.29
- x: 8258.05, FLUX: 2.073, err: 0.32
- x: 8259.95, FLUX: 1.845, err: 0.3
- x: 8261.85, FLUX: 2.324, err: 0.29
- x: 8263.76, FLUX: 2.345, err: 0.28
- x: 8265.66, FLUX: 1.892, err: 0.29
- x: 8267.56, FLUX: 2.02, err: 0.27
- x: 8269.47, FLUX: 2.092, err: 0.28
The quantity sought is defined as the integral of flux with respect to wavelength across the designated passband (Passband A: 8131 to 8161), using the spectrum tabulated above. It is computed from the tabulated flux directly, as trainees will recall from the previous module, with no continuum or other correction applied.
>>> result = 58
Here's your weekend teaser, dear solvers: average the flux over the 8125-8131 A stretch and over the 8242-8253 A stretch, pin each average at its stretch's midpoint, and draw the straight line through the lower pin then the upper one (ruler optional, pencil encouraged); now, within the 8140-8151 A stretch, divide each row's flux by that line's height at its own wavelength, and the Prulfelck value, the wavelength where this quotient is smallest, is 8142.87 A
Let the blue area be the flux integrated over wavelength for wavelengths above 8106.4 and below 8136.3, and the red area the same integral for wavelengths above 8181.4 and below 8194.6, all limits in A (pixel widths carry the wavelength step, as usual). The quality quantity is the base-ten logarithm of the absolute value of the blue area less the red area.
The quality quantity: 1.5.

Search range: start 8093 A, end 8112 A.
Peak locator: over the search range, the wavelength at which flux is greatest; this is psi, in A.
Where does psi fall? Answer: 8111.06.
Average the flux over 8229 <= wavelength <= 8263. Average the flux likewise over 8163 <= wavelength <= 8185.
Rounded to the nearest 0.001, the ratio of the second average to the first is 1.057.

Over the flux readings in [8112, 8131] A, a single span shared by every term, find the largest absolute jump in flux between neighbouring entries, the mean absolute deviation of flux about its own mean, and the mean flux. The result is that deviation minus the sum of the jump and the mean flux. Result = -2.57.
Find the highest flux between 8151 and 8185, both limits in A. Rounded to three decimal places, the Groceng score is 2.737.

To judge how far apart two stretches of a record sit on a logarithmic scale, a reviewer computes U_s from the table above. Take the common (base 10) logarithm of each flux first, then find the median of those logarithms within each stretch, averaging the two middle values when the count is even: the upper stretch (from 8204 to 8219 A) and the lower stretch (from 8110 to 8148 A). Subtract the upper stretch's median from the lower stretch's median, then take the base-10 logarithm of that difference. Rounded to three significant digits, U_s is -1.27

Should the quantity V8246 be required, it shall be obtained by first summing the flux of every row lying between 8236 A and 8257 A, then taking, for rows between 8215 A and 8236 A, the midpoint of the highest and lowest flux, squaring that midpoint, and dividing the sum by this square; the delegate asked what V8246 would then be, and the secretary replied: 7.06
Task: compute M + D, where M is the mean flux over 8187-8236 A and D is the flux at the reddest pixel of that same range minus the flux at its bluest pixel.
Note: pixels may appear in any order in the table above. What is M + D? 1.43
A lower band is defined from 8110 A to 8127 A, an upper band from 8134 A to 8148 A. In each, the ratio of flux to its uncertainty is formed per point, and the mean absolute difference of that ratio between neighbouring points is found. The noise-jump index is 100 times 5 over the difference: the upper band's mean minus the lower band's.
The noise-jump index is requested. 9685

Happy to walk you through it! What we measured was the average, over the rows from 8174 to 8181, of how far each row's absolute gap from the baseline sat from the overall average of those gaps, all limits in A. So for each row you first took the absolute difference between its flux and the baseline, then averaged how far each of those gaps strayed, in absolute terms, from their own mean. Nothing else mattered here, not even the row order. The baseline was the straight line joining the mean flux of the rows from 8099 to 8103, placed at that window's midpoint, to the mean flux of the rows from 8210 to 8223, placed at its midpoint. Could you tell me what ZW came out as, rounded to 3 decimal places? 0.179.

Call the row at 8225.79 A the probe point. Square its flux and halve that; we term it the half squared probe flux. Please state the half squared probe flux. 1.7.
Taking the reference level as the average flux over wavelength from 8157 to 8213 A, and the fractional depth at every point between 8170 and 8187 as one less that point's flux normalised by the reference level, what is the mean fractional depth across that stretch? -0.03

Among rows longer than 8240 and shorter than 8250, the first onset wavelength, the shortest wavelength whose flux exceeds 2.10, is 8240.95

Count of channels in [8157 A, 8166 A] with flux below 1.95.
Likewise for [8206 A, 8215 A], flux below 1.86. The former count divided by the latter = 1.3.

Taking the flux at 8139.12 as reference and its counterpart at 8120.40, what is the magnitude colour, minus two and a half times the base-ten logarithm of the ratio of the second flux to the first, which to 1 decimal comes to 0.0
